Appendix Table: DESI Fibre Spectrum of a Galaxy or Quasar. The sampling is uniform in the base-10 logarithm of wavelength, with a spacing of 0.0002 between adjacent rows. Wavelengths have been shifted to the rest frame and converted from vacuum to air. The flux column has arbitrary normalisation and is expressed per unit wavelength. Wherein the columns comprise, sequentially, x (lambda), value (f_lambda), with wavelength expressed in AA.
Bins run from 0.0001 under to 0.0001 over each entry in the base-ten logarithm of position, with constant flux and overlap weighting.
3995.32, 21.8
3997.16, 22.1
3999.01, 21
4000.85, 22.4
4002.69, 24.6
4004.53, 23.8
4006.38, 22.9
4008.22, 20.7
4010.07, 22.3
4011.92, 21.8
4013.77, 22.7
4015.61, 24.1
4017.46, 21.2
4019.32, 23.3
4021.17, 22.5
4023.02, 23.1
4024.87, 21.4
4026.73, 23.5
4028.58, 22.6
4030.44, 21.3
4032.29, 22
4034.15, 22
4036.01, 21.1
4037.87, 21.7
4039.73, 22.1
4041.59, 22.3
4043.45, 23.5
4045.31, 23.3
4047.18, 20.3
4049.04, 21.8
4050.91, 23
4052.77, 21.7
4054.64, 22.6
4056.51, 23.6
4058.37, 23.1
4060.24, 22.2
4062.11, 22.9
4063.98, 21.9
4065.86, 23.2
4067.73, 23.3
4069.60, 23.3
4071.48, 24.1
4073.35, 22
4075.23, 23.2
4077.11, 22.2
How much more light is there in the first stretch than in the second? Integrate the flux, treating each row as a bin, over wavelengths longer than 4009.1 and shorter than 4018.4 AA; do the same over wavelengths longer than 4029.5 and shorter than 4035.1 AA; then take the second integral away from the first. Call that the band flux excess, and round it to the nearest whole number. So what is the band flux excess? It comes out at 86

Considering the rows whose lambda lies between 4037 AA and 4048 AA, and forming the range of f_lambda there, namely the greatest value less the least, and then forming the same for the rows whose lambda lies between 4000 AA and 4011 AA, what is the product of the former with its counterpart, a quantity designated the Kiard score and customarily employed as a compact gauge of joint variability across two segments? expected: 12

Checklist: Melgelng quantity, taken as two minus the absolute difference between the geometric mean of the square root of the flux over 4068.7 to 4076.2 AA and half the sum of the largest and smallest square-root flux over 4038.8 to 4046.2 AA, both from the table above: 1.96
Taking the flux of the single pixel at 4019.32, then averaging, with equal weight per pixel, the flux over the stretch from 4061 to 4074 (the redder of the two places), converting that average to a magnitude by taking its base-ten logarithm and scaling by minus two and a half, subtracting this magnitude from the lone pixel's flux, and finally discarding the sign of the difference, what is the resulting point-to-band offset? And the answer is 26.7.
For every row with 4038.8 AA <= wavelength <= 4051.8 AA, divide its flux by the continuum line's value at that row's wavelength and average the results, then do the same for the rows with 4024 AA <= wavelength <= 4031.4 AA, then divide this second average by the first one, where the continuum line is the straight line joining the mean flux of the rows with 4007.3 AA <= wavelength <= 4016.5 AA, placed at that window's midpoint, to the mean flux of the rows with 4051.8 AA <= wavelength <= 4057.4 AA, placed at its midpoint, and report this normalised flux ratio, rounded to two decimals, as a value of 1.00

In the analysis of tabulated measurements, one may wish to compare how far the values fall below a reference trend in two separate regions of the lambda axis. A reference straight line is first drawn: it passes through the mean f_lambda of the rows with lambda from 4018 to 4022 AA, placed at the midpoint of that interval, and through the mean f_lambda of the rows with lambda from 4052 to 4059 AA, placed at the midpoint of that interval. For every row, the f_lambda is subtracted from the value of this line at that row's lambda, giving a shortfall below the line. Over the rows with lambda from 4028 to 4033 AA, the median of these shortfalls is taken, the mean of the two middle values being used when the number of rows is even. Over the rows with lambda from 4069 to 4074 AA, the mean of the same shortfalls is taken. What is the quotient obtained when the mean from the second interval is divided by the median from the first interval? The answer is -0.5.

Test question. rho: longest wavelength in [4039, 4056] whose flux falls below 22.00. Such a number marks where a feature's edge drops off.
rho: 4052.77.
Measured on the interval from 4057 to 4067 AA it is 4063.98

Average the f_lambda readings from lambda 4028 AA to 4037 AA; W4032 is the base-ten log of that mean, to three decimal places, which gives 1.338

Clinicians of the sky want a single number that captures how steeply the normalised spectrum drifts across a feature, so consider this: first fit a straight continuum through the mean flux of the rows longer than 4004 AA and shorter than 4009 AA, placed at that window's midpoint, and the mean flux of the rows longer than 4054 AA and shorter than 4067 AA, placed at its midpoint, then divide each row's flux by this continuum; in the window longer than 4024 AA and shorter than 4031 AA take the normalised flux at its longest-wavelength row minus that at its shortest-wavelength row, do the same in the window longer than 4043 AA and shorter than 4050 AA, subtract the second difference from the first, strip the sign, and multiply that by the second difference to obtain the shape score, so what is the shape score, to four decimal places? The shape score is -0.0054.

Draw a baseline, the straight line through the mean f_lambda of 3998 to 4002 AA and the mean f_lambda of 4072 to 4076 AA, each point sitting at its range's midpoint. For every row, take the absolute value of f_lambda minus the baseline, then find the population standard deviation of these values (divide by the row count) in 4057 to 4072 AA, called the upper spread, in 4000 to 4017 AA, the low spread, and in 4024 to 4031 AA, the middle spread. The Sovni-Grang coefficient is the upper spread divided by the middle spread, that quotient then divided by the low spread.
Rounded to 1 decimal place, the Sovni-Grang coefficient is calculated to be 1.1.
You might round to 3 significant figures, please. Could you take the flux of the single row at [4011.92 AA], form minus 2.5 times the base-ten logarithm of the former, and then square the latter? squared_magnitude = 11.2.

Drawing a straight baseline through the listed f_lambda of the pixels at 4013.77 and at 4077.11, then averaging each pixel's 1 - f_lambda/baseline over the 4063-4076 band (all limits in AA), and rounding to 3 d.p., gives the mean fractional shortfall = -0.033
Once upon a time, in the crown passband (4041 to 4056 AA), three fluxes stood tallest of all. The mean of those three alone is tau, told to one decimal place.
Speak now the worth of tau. 23.3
